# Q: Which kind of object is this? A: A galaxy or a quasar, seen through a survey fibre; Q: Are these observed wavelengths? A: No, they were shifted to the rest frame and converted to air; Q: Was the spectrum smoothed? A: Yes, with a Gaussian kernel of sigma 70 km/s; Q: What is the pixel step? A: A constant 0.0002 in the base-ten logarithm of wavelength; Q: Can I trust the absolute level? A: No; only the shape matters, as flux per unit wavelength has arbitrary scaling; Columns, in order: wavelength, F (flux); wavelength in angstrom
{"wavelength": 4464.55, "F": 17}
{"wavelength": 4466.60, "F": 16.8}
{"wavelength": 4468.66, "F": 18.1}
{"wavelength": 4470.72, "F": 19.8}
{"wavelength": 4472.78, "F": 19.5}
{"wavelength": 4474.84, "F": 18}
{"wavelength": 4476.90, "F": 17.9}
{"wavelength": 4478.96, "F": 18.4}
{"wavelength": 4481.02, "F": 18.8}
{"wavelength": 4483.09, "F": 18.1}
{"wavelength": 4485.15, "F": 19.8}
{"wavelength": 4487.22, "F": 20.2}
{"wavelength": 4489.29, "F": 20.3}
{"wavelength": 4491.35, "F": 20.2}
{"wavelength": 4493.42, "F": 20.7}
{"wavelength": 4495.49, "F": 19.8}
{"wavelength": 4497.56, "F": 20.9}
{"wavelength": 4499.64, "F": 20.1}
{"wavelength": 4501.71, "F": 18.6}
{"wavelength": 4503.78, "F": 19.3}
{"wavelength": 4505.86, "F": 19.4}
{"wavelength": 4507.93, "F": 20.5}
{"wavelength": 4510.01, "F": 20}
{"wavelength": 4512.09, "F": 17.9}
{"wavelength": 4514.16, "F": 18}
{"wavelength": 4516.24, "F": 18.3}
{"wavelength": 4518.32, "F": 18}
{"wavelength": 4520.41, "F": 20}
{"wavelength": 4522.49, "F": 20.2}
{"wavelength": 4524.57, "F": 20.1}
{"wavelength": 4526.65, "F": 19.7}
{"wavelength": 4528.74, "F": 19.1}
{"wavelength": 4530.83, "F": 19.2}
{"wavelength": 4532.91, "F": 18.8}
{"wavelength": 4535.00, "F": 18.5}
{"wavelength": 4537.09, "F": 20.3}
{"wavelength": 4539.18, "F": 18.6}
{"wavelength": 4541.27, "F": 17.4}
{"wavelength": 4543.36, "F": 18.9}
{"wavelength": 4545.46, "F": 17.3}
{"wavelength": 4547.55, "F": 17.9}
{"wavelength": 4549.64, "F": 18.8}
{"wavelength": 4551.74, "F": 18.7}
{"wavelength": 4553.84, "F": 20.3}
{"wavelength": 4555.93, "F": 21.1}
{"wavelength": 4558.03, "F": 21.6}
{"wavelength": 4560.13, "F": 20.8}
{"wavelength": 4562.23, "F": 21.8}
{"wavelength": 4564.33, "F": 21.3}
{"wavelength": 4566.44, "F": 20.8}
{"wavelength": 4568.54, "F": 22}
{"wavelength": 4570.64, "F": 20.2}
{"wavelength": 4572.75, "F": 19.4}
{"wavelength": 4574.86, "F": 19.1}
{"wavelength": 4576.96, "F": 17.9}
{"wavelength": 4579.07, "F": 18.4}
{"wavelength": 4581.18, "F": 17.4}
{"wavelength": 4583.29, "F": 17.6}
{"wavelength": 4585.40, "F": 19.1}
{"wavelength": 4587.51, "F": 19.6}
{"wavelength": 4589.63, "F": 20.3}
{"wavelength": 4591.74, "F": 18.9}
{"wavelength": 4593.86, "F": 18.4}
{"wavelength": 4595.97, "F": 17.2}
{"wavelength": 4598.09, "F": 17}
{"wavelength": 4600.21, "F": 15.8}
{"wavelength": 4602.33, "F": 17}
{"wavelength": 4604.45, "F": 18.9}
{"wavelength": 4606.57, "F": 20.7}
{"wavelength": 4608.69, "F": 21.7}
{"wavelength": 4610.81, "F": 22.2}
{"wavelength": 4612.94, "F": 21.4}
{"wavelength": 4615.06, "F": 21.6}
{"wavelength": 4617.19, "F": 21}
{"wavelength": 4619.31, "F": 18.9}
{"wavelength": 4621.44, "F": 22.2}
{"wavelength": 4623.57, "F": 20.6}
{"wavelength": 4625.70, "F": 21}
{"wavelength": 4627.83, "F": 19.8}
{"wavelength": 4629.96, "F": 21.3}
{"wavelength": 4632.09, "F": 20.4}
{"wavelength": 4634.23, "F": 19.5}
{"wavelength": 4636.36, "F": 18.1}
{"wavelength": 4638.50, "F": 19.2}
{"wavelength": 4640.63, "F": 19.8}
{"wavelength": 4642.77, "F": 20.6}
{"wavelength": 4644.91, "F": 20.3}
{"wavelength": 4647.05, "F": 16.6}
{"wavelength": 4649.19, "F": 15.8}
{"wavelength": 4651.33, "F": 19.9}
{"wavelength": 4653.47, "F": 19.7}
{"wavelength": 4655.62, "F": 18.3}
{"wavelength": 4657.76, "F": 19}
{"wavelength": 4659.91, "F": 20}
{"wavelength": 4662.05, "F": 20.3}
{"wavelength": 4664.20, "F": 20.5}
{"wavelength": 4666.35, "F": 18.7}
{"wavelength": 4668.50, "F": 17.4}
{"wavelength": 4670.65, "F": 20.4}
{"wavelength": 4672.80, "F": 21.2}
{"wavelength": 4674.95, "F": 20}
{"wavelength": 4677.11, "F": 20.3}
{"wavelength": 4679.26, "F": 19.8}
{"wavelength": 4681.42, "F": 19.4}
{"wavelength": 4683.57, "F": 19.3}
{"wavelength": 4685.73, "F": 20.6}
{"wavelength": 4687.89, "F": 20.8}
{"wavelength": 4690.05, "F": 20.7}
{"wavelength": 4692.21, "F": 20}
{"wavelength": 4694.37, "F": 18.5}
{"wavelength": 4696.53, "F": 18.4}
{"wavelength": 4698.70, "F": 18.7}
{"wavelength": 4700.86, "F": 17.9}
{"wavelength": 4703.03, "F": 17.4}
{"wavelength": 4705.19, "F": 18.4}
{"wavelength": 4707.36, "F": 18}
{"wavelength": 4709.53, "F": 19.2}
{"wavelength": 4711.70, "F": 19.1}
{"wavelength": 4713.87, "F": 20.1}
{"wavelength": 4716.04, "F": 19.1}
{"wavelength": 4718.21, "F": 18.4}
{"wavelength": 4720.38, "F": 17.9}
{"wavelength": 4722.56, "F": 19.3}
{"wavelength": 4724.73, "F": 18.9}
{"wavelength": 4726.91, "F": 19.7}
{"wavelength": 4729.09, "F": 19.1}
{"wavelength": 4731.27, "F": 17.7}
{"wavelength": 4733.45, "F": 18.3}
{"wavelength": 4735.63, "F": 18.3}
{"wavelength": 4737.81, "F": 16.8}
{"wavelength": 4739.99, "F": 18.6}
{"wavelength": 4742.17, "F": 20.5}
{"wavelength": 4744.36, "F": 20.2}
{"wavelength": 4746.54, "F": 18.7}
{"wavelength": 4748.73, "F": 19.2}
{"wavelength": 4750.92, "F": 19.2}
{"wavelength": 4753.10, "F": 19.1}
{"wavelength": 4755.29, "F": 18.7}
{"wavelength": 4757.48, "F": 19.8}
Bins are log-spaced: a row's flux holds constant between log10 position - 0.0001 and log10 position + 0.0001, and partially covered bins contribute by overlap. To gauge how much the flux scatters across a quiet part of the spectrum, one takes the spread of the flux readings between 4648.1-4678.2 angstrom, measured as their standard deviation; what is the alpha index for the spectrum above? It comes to 1.4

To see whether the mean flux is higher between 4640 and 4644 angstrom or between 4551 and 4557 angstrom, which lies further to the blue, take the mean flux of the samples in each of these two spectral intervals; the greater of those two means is 20.2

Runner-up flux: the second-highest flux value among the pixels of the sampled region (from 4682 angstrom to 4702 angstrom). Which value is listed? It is 20.7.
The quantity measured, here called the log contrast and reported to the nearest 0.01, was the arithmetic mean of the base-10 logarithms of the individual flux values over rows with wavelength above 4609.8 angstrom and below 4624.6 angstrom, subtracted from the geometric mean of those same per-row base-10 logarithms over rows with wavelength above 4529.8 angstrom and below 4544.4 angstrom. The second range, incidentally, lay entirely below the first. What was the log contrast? -0.05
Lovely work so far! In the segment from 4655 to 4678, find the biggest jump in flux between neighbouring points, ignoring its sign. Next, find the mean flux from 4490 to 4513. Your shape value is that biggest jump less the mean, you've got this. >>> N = -16.8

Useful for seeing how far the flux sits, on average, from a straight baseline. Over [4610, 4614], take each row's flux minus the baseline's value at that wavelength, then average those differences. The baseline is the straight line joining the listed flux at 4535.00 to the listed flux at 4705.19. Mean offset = 3.3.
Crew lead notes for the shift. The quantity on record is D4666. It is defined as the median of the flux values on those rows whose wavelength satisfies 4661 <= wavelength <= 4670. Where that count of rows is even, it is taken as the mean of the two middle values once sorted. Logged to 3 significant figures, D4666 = 19.5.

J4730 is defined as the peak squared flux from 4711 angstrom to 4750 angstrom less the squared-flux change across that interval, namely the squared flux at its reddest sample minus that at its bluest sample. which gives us 416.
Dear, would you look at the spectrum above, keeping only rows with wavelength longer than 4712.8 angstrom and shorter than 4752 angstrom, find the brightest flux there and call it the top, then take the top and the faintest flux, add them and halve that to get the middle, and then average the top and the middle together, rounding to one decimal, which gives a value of 19.6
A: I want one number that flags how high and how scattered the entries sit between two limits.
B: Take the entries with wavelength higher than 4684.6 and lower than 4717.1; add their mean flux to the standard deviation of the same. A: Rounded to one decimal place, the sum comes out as 20.2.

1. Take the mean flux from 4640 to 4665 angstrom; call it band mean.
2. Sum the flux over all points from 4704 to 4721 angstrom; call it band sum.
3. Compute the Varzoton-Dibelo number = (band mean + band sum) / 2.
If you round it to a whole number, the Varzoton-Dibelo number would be 85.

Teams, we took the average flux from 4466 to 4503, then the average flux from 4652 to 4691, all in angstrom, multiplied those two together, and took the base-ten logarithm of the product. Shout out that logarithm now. 2.58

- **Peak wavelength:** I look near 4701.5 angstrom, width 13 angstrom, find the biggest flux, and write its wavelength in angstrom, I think 4698.70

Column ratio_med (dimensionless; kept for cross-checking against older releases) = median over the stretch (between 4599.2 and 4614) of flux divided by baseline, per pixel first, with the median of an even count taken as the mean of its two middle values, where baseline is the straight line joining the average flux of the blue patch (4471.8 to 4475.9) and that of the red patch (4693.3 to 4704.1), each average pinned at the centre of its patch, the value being 1.12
